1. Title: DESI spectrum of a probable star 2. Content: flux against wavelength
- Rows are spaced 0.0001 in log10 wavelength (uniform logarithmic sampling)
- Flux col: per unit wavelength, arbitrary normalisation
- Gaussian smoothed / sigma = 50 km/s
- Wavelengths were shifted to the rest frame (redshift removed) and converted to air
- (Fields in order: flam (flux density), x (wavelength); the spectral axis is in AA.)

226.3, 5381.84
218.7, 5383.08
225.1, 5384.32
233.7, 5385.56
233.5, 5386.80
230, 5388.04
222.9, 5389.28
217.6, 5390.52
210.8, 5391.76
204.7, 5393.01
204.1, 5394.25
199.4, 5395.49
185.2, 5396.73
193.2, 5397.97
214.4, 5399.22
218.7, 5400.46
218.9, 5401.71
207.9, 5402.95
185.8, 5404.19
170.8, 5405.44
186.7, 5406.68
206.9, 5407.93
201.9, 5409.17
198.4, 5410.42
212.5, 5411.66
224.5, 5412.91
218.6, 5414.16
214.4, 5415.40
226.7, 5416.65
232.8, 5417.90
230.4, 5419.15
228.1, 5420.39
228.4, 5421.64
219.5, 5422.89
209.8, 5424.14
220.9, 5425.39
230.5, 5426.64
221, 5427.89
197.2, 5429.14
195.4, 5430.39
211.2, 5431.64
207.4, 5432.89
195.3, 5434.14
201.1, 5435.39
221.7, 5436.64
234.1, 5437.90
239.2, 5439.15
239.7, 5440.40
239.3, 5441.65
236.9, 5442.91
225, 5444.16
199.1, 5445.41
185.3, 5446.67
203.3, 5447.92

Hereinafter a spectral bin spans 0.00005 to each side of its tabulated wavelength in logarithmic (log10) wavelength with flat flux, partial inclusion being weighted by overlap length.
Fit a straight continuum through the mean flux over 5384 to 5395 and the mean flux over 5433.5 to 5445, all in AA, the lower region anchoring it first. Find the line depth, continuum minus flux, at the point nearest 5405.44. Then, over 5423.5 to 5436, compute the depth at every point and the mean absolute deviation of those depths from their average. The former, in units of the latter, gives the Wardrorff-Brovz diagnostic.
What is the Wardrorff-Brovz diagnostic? 5.1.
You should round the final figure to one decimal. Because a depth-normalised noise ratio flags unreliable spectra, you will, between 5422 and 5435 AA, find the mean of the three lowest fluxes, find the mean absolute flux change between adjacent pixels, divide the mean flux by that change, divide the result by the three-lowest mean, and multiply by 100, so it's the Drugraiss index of 10.0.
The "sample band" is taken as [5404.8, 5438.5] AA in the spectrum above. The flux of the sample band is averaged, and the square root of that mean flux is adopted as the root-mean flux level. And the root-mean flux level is 14.6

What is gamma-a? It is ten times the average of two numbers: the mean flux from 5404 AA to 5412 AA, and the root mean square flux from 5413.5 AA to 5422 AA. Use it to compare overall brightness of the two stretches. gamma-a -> 2102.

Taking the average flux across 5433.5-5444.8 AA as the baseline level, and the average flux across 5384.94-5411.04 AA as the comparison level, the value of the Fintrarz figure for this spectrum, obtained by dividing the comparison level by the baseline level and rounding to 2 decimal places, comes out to 0.92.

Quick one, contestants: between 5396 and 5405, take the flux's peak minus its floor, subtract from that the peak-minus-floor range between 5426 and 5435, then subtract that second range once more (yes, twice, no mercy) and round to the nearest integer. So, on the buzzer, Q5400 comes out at -37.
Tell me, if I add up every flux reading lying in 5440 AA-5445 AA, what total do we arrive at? 941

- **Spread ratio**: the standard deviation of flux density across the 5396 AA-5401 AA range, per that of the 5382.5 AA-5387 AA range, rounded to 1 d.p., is 2.2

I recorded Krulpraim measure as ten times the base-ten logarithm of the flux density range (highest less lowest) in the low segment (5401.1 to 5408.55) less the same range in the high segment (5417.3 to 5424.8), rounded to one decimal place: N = 14.0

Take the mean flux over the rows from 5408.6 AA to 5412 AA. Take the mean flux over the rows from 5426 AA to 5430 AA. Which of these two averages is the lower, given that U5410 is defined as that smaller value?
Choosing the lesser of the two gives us 204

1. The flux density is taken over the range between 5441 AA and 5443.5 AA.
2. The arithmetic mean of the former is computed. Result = 238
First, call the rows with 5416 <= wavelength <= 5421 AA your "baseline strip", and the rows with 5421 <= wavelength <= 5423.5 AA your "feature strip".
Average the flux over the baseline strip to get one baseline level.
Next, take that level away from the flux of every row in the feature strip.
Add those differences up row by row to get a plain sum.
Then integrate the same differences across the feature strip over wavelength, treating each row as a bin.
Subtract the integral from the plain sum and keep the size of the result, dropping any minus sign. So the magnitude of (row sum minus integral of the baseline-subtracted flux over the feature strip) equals 3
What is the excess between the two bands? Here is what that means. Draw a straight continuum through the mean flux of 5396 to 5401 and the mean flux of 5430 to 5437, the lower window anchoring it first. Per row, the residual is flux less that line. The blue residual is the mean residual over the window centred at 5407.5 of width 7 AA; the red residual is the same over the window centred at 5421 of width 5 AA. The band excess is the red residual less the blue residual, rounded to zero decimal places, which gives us 34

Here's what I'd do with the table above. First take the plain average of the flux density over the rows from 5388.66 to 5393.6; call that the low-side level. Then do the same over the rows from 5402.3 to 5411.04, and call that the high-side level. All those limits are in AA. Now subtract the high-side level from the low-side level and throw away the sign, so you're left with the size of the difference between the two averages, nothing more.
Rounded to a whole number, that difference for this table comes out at 20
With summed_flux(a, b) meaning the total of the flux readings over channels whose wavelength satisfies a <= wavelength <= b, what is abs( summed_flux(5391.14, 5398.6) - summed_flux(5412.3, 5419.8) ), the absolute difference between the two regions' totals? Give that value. 150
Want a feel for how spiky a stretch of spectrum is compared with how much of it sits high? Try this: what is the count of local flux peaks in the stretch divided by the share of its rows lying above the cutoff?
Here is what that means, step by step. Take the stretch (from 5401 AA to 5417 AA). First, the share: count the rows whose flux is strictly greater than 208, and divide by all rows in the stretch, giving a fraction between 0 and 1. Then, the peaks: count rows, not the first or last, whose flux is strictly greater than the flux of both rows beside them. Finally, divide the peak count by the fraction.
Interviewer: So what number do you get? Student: 4.3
